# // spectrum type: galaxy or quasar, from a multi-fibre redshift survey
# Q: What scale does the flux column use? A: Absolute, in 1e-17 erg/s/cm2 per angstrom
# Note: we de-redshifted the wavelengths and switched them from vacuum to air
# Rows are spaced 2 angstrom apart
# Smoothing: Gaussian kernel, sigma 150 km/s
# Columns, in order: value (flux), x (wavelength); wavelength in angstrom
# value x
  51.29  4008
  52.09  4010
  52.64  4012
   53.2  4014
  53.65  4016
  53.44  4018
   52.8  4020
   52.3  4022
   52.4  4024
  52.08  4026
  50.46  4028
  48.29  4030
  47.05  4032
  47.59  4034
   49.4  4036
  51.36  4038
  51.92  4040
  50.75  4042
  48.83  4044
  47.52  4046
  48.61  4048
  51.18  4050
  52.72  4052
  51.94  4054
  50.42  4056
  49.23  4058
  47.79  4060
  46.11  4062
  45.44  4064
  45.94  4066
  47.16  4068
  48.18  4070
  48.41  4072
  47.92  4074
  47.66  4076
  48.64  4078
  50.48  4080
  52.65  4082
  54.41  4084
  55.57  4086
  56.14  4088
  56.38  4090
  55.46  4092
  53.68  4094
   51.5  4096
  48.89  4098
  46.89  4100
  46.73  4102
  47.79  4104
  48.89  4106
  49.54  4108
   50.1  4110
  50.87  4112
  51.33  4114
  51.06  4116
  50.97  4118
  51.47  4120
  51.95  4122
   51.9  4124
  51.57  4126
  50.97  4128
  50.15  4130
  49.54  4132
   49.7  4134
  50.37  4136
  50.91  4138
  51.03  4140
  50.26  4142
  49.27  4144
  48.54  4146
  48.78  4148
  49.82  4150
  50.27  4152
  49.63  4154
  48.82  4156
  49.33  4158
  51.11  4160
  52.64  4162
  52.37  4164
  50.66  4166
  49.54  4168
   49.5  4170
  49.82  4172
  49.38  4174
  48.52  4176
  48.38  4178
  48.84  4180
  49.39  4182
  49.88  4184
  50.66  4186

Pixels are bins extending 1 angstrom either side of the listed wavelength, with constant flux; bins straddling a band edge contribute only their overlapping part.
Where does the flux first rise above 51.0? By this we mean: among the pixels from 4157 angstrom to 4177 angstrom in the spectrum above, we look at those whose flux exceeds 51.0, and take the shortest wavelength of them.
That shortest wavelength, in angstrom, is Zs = 4160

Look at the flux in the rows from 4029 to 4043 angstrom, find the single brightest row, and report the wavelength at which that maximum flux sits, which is 4040 angstrom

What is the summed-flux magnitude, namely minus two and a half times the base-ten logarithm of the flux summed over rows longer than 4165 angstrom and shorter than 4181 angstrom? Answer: -6.5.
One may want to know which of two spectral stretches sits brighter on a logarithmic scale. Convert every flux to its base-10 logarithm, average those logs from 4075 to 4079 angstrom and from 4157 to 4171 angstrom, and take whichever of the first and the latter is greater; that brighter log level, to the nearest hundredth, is 1.71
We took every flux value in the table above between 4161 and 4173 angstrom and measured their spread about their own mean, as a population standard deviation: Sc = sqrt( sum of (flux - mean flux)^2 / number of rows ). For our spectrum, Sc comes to 1.3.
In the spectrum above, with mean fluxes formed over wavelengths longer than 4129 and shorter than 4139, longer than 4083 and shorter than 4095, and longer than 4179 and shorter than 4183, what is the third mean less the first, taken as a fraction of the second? -0.02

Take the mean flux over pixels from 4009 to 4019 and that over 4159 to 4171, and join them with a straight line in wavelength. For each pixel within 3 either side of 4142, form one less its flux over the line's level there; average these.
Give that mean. 0.021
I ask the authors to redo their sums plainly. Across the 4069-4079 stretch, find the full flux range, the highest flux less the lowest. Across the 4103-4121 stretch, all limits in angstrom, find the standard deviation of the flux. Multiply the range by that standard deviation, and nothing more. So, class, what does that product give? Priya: 1.2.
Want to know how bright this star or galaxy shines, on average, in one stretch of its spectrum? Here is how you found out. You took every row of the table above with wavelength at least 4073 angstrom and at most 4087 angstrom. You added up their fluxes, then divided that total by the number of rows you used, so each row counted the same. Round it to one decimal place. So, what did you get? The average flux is 51.0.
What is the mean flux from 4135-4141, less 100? -49.2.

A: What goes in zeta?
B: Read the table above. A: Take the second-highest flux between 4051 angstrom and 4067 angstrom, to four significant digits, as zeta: 51.94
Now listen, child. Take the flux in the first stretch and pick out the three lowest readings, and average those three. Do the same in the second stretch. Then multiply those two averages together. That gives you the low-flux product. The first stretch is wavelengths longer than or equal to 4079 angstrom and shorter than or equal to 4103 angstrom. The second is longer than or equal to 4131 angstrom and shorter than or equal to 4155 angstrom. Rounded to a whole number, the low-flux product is 2321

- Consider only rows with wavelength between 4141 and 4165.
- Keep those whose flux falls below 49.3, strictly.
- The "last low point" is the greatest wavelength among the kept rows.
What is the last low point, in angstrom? 4156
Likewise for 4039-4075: 4074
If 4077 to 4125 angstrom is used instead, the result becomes 4106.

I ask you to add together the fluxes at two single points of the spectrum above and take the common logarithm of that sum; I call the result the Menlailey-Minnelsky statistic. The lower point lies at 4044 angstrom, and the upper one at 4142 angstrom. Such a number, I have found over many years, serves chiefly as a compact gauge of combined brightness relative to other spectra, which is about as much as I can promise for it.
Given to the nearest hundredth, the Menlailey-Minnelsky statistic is 2.00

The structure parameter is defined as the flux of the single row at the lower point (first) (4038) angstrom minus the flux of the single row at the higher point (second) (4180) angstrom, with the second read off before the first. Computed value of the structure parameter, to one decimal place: 2.5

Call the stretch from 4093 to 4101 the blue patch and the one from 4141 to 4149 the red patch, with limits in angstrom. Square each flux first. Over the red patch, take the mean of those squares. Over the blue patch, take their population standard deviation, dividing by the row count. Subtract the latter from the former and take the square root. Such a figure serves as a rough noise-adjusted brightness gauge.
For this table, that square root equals 46.5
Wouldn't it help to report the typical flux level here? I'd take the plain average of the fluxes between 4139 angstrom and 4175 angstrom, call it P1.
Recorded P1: 50.0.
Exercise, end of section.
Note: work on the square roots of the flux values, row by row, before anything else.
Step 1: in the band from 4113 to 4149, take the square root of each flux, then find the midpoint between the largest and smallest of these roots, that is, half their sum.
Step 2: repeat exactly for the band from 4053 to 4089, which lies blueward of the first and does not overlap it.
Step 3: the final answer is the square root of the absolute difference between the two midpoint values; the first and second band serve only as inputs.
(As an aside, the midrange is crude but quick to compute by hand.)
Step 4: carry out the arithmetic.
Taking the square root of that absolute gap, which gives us 0.17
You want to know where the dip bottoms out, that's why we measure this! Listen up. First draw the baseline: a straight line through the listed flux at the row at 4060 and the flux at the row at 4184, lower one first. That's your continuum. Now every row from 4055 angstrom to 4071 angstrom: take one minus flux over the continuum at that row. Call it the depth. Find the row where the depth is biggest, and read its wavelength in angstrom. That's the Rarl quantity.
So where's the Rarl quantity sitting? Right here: 4064 angstrom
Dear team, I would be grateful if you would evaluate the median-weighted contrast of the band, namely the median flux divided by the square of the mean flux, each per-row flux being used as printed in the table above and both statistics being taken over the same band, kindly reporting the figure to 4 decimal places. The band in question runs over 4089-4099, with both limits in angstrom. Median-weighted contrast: 0.0190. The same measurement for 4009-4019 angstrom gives 0.0189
